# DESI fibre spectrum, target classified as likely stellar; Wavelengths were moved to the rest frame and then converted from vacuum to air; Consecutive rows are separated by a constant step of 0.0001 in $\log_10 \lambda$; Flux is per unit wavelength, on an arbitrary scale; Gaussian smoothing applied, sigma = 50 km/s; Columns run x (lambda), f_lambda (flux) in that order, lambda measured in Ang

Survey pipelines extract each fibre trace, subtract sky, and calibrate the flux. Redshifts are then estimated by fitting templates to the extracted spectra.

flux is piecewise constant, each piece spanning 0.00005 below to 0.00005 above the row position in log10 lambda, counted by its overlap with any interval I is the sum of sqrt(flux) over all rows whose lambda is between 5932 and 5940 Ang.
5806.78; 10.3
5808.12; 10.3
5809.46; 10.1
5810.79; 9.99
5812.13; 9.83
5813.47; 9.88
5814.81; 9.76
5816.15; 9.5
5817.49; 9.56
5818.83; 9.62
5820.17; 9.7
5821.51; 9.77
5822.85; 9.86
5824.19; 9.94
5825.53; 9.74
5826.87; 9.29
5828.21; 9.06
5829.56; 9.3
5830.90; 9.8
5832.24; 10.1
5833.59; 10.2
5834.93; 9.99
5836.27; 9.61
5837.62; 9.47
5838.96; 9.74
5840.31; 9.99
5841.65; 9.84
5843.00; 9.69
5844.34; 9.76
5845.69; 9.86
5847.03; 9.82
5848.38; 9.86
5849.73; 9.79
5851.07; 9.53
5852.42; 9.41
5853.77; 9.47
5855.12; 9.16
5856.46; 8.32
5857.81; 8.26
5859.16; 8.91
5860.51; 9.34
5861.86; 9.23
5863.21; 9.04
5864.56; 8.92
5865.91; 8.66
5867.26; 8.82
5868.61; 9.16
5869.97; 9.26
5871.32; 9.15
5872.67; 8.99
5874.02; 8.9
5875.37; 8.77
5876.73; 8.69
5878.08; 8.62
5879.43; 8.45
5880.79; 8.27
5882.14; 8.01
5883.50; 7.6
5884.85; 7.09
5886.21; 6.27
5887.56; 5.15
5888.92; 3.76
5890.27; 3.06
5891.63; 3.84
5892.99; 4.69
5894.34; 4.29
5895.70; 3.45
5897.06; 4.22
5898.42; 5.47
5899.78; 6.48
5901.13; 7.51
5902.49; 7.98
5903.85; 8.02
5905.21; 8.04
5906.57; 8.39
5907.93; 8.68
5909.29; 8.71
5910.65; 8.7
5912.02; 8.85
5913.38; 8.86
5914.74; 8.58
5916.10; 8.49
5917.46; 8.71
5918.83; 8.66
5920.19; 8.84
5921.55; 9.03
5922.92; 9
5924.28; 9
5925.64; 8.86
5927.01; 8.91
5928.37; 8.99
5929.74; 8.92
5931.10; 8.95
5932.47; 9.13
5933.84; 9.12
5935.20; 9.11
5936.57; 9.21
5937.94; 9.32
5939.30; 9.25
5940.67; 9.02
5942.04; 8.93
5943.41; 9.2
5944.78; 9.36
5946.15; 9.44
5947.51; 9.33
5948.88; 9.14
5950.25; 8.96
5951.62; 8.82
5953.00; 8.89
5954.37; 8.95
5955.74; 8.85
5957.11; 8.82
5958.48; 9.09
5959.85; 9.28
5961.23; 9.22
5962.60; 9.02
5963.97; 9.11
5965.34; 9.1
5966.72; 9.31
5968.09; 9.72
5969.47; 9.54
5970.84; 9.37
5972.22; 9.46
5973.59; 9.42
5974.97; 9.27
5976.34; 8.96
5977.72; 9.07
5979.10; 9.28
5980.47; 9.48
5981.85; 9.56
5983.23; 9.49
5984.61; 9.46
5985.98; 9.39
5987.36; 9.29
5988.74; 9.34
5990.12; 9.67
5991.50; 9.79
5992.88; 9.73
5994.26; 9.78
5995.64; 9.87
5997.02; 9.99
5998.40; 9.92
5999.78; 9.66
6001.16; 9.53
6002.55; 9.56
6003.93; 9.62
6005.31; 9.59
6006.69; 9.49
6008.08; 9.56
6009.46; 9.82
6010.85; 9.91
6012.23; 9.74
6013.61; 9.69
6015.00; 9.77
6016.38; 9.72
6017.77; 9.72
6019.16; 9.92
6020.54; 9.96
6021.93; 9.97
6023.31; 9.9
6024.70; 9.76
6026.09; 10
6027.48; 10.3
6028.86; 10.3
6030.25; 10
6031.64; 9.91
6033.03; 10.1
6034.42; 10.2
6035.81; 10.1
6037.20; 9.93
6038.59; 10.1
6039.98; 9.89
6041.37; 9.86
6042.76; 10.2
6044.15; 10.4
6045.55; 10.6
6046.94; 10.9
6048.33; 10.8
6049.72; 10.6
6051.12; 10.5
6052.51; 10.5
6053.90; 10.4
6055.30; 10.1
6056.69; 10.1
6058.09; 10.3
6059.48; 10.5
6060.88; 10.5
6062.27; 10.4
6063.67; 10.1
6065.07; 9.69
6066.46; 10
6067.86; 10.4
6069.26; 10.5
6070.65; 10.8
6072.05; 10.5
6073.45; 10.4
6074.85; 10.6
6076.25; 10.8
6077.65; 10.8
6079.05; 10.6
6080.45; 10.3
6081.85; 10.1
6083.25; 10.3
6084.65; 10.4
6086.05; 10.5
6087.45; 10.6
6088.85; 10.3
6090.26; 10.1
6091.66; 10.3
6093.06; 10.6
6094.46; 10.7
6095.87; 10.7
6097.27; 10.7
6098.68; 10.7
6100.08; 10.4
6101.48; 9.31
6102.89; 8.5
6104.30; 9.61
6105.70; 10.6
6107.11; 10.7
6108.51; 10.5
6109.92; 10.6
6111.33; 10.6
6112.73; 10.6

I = 18.2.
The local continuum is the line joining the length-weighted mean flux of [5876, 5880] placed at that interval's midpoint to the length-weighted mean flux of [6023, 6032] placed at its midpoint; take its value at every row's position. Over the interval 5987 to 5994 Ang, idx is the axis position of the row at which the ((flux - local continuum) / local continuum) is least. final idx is 5987.36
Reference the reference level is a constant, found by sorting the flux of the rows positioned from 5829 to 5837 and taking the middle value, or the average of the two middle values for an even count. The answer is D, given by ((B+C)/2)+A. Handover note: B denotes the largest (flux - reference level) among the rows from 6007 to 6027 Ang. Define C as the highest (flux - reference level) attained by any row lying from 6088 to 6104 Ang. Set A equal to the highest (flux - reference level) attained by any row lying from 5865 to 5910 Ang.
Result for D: -0.2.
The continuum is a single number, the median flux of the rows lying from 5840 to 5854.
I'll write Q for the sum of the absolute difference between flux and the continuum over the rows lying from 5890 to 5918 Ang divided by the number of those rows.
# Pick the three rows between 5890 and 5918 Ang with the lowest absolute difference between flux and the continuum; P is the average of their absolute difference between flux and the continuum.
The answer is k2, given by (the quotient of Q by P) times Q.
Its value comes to 8.5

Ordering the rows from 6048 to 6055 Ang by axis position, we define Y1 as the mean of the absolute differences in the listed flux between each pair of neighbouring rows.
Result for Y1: 0.10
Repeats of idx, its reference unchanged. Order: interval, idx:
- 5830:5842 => 5837.62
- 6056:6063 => 6056.69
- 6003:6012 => 6006.69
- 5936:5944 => 5942.04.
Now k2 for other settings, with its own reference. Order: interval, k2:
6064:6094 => 1.9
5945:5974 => 1.7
